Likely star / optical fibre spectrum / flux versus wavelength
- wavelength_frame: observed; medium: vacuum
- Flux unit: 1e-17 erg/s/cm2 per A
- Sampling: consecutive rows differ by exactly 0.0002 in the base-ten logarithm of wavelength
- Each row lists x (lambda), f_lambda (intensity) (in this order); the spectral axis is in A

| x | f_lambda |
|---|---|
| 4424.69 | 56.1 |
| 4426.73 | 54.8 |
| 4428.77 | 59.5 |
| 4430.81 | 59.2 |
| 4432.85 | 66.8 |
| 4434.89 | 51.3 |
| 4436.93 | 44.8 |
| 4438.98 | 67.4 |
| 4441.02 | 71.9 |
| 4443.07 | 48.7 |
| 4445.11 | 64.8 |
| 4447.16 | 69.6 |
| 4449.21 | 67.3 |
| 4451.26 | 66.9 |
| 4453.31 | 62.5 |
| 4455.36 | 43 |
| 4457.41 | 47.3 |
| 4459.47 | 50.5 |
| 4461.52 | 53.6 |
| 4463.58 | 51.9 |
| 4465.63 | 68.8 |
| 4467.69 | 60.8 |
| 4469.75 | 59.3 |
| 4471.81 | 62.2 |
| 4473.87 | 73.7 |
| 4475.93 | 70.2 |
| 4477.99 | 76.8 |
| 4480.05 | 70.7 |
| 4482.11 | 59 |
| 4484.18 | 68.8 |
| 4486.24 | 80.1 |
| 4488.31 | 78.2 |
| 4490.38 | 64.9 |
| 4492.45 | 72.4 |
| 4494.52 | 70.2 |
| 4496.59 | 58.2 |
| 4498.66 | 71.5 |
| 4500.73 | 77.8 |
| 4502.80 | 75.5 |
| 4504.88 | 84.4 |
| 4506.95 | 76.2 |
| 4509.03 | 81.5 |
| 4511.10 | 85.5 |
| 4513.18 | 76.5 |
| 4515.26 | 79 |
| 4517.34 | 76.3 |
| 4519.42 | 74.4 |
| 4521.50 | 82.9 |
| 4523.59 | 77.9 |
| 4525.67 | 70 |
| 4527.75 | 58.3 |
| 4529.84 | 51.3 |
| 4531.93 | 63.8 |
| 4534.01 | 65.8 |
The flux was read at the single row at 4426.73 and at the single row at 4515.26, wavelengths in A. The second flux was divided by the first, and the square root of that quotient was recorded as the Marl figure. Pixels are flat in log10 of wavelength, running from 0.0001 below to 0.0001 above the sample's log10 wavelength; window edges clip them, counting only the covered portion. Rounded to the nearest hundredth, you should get 1.20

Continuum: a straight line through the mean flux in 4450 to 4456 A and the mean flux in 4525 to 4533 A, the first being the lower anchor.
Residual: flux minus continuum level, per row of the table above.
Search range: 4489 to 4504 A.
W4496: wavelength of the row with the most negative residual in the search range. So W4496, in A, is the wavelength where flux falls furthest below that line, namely 4496.59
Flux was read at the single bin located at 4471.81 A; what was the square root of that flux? 7.9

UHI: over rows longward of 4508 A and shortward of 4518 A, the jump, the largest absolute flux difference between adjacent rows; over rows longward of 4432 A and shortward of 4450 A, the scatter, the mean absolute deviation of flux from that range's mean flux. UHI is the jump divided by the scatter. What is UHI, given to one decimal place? 1.0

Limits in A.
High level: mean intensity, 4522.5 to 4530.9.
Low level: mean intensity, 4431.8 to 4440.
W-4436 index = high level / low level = 1.12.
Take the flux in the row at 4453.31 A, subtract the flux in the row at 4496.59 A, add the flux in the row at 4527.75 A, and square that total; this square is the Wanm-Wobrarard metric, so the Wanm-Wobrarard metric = 3919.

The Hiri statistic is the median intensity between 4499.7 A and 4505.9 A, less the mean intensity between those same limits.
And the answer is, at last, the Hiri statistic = -1.4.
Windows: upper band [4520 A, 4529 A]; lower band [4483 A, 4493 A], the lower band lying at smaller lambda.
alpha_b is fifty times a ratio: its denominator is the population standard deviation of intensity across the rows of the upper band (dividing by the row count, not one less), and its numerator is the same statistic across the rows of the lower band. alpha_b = 31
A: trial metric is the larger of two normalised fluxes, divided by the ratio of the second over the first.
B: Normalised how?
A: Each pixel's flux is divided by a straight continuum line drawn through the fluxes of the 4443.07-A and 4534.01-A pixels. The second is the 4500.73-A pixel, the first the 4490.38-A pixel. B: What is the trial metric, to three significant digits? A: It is 1.13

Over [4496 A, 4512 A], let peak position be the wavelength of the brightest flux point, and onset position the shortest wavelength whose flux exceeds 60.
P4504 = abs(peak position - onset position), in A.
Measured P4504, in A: 12.4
